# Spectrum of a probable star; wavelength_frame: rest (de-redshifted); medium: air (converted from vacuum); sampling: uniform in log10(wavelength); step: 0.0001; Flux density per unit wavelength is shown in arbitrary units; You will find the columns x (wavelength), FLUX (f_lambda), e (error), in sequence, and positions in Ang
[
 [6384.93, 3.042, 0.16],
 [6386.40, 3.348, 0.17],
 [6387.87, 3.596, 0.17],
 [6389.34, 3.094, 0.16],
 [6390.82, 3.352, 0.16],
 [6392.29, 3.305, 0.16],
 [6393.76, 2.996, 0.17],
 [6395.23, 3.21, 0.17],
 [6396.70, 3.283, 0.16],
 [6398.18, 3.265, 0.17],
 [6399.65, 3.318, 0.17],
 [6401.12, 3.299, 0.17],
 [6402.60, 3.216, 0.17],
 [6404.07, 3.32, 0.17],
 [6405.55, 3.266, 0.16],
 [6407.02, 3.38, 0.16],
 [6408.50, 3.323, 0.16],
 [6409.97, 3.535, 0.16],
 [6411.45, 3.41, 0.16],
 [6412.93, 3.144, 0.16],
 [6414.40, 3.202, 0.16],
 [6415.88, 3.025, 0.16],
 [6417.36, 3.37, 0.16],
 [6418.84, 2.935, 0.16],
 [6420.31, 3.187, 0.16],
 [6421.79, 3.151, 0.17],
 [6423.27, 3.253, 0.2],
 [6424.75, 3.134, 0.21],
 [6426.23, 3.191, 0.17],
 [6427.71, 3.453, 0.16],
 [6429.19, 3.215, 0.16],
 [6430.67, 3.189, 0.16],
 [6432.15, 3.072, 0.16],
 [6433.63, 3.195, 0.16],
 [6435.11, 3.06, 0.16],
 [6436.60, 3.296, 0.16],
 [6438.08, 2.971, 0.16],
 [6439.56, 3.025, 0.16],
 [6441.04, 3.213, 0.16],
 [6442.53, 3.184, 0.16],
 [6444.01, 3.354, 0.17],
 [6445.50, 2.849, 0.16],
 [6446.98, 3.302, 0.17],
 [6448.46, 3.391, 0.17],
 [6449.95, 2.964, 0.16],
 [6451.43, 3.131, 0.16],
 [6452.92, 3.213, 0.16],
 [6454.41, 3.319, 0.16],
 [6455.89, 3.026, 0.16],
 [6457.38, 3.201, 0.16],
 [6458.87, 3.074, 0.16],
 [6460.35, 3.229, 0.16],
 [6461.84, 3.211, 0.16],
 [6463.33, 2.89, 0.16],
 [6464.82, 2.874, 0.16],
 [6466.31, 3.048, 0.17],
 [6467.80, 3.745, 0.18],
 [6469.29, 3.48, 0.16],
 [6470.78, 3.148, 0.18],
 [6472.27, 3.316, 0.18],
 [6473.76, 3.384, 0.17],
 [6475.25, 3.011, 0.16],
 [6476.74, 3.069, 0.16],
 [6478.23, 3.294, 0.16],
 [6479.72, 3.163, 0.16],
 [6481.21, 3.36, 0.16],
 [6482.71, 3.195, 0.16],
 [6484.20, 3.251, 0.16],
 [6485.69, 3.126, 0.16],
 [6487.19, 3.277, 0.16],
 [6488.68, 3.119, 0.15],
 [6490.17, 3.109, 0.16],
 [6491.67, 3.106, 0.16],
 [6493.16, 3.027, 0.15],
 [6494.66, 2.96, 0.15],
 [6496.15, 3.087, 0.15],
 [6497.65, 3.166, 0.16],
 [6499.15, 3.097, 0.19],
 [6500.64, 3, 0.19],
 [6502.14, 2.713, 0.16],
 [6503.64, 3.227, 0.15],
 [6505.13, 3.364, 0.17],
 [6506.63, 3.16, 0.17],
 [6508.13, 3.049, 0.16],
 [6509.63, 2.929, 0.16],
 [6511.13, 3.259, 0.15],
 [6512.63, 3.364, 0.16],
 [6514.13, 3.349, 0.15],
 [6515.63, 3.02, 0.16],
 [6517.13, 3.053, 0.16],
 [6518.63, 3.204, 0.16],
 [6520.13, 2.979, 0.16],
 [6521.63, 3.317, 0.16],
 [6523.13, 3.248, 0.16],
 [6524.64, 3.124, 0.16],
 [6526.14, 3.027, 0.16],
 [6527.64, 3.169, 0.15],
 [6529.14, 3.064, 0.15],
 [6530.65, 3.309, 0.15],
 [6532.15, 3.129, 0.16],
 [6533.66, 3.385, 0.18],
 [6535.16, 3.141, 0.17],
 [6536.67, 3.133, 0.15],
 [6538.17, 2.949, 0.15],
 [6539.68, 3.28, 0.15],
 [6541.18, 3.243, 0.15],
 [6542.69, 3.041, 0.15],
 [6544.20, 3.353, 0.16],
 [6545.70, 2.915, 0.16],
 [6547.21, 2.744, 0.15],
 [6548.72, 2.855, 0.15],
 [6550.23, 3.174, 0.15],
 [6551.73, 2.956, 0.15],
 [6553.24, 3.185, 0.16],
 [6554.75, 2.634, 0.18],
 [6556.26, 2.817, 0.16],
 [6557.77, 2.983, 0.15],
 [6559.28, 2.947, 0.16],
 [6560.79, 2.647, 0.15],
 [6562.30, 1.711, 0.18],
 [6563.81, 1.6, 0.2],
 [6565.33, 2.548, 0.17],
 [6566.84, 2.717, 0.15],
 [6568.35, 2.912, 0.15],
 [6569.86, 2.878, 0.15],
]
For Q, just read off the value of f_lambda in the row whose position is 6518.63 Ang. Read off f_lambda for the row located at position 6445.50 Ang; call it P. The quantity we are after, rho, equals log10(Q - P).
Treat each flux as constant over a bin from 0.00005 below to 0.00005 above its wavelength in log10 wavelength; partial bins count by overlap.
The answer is -0.4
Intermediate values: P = 2.849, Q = 3.204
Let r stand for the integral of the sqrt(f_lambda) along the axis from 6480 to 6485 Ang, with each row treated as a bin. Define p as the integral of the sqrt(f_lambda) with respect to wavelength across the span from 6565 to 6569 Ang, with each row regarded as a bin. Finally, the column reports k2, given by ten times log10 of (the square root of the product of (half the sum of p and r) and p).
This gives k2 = 8.6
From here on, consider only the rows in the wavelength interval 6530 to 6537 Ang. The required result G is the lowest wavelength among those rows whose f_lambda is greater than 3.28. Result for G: 6530.65 Ang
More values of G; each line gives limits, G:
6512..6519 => 6512.63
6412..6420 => 6417.36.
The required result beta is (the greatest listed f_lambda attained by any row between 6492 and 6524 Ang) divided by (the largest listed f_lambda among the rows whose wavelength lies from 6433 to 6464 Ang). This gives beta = 0.99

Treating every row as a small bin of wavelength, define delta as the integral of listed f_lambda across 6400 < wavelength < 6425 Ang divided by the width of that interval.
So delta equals 3.25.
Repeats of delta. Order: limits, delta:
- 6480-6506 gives 3.13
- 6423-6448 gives 3.18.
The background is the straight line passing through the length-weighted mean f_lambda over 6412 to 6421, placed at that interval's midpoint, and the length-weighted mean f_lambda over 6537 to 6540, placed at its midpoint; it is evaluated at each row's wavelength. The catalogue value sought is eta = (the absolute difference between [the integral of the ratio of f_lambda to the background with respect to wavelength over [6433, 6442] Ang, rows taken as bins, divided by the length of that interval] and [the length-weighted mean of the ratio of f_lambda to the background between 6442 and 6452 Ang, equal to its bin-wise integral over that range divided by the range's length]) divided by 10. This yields 0.0016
